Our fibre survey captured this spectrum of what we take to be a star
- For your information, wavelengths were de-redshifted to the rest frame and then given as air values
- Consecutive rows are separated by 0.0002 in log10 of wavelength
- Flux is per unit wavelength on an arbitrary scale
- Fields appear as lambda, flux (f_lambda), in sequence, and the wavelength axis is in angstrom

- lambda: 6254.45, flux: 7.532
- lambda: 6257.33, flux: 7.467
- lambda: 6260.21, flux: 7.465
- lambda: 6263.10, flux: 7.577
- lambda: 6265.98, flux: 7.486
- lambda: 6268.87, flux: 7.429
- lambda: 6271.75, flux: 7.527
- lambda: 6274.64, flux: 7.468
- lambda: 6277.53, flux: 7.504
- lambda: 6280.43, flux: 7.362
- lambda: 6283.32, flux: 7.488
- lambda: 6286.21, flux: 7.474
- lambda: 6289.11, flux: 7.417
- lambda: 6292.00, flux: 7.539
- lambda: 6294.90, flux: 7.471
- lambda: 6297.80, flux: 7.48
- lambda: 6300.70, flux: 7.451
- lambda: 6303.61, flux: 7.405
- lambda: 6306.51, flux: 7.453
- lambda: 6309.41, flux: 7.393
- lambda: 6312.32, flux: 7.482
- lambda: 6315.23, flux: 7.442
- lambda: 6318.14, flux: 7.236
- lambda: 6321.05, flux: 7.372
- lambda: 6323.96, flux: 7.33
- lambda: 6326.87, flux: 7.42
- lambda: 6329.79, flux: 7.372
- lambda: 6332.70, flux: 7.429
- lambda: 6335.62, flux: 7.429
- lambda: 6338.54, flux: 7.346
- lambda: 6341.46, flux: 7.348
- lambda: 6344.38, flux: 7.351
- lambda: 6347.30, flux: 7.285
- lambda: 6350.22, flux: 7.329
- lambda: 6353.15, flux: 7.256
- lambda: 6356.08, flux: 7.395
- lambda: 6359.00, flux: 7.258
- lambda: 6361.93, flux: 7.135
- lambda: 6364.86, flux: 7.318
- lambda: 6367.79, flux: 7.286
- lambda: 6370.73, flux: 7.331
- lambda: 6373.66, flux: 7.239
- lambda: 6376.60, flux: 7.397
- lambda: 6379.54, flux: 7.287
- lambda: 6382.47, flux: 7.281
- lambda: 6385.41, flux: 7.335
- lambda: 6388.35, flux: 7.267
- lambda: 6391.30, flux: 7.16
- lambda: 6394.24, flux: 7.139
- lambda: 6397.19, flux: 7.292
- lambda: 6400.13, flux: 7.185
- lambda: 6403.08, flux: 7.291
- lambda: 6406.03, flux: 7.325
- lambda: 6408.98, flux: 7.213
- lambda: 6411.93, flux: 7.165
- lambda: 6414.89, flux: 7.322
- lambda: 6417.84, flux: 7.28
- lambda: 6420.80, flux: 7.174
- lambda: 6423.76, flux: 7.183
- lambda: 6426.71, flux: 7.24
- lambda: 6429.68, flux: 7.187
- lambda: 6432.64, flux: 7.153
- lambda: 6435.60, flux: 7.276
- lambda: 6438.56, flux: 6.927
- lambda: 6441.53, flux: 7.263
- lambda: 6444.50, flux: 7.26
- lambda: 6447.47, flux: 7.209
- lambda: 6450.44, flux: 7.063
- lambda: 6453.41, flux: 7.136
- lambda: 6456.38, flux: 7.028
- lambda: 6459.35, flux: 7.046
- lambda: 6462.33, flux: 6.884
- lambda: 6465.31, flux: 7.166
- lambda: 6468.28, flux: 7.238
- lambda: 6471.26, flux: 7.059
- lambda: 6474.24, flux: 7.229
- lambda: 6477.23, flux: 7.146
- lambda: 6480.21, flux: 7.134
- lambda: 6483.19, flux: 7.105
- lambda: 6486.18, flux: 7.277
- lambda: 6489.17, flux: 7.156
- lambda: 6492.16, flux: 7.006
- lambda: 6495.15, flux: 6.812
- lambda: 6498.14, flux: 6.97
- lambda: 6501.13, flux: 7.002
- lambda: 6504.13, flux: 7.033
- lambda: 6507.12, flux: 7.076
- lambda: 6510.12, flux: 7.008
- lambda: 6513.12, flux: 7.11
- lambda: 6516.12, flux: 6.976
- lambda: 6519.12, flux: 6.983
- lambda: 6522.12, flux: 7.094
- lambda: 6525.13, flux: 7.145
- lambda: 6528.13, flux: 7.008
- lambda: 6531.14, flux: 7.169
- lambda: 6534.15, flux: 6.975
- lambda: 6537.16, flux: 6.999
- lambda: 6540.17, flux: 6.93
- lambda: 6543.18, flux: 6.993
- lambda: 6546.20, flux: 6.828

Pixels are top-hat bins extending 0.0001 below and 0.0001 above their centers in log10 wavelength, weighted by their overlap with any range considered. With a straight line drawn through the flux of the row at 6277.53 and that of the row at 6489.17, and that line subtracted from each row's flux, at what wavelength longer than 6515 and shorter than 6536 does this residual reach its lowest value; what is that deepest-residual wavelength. 6516.12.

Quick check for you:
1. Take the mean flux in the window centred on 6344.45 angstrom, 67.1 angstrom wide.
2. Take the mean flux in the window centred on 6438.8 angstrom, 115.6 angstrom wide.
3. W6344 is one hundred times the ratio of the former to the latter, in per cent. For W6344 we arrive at 102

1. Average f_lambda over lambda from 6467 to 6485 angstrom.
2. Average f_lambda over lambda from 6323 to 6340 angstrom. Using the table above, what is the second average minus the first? 0.24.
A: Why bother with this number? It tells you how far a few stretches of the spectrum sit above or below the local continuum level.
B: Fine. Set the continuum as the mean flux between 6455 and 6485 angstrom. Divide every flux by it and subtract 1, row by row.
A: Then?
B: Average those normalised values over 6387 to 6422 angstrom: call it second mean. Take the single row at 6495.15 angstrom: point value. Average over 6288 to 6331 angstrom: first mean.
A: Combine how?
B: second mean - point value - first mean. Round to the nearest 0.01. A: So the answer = 0.02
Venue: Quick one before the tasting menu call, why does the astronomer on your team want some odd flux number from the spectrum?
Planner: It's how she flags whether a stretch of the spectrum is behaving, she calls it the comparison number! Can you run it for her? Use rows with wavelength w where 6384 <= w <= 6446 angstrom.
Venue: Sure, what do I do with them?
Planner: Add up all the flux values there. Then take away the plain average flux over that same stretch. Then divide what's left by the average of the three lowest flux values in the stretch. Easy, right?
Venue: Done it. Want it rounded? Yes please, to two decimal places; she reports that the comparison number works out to 20.42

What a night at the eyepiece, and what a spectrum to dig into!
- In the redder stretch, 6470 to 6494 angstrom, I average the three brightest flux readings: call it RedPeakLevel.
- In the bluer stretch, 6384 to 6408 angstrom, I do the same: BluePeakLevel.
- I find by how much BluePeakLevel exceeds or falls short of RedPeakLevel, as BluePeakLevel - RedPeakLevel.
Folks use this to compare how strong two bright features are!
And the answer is 0.10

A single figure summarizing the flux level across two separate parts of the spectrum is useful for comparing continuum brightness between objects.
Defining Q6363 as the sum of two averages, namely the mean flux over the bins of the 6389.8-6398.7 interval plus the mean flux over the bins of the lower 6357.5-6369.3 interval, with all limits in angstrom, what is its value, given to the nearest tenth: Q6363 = 14.4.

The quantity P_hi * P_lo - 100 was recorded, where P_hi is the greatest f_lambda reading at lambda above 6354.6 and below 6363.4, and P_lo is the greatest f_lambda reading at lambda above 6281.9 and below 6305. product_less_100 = -44.2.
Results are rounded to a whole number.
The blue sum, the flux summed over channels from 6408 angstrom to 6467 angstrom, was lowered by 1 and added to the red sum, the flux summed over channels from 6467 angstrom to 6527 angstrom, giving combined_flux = 284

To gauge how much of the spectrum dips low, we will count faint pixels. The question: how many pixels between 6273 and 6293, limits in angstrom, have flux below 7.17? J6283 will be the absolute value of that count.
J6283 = 0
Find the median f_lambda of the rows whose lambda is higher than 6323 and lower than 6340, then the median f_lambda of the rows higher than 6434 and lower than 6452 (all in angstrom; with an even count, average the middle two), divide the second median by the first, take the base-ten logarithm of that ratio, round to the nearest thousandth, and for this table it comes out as -0.010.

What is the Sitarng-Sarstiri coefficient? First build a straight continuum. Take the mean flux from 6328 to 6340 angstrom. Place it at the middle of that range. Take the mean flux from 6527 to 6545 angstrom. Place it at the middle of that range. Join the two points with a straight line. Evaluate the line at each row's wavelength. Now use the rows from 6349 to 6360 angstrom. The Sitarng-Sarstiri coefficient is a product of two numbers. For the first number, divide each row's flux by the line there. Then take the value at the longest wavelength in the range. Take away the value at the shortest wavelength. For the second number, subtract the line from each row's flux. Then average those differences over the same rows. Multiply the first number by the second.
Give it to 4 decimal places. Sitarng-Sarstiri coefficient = 0.0003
